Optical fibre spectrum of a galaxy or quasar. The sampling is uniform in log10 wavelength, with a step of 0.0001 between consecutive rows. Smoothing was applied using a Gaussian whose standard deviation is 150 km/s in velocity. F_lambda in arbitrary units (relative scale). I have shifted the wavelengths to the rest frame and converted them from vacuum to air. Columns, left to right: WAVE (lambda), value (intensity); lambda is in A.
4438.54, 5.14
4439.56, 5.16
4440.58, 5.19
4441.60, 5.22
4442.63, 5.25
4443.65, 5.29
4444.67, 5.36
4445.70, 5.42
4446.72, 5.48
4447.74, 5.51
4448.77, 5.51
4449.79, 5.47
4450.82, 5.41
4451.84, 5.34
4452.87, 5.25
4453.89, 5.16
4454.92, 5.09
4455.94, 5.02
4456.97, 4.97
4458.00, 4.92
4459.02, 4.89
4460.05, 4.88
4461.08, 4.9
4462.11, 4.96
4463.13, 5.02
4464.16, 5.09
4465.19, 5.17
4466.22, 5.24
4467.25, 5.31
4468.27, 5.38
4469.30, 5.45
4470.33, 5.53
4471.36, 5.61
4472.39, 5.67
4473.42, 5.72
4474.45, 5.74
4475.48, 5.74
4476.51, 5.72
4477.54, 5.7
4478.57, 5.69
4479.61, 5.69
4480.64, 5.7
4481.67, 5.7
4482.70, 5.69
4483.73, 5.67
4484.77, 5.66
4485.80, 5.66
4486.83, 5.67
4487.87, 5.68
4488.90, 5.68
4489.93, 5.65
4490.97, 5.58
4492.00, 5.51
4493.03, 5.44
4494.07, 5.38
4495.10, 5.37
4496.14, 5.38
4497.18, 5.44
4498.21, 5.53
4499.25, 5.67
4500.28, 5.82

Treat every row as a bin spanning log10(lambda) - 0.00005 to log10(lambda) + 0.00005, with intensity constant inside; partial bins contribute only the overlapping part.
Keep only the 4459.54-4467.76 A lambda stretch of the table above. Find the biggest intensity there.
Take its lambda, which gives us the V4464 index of 4467.25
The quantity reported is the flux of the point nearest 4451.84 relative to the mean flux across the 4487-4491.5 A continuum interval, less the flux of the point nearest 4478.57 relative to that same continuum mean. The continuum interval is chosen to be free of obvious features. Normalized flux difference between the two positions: -0.06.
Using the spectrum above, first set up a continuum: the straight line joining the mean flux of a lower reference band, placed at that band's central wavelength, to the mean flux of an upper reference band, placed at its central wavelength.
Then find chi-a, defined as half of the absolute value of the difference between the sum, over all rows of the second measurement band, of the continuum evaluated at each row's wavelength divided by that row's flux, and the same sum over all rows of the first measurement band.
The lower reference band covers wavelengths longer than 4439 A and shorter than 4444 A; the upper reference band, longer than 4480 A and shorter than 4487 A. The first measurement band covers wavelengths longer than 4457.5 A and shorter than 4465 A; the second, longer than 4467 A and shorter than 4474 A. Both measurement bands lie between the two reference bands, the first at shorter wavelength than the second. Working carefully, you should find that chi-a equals 0.333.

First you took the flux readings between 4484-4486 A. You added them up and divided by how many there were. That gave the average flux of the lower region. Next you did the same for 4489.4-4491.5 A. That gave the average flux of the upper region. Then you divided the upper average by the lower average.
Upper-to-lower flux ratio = 0.99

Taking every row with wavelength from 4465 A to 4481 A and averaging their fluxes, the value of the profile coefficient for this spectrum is 5.57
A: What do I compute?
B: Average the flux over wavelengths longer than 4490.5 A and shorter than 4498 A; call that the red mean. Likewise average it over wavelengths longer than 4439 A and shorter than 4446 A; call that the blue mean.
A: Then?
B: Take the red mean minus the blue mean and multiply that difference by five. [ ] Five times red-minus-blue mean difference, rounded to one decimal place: 0.9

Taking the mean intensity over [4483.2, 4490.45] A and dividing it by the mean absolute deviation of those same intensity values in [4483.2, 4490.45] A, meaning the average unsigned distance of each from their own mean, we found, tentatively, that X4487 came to 631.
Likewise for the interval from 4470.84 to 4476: 127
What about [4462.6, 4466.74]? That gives 68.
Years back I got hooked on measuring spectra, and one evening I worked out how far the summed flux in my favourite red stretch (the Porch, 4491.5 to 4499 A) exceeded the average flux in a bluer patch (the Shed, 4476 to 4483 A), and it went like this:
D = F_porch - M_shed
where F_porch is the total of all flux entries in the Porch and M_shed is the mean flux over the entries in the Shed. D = 32.4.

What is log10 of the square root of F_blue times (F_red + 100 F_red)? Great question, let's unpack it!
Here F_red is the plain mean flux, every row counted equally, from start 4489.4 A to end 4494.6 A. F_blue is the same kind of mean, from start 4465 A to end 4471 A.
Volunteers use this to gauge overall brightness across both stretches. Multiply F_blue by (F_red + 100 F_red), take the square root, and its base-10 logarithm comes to 1.74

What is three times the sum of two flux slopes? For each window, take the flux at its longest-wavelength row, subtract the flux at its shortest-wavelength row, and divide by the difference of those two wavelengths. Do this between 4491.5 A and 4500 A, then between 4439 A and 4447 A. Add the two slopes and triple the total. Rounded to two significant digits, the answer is 0.20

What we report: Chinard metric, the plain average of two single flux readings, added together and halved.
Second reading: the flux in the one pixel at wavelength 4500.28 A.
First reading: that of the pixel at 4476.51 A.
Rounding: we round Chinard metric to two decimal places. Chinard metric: 5.77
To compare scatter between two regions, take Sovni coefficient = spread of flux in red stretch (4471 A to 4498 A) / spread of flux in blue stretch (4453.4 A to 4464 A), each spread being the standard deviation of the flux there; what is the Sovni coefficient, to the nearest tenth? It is 1.3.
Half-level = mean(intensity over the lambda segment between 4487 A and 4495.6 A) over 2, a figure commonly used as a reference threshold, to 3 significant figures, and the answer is 2.77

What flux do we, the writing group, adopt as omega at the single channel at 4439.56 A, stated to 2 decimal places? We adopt 5.16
